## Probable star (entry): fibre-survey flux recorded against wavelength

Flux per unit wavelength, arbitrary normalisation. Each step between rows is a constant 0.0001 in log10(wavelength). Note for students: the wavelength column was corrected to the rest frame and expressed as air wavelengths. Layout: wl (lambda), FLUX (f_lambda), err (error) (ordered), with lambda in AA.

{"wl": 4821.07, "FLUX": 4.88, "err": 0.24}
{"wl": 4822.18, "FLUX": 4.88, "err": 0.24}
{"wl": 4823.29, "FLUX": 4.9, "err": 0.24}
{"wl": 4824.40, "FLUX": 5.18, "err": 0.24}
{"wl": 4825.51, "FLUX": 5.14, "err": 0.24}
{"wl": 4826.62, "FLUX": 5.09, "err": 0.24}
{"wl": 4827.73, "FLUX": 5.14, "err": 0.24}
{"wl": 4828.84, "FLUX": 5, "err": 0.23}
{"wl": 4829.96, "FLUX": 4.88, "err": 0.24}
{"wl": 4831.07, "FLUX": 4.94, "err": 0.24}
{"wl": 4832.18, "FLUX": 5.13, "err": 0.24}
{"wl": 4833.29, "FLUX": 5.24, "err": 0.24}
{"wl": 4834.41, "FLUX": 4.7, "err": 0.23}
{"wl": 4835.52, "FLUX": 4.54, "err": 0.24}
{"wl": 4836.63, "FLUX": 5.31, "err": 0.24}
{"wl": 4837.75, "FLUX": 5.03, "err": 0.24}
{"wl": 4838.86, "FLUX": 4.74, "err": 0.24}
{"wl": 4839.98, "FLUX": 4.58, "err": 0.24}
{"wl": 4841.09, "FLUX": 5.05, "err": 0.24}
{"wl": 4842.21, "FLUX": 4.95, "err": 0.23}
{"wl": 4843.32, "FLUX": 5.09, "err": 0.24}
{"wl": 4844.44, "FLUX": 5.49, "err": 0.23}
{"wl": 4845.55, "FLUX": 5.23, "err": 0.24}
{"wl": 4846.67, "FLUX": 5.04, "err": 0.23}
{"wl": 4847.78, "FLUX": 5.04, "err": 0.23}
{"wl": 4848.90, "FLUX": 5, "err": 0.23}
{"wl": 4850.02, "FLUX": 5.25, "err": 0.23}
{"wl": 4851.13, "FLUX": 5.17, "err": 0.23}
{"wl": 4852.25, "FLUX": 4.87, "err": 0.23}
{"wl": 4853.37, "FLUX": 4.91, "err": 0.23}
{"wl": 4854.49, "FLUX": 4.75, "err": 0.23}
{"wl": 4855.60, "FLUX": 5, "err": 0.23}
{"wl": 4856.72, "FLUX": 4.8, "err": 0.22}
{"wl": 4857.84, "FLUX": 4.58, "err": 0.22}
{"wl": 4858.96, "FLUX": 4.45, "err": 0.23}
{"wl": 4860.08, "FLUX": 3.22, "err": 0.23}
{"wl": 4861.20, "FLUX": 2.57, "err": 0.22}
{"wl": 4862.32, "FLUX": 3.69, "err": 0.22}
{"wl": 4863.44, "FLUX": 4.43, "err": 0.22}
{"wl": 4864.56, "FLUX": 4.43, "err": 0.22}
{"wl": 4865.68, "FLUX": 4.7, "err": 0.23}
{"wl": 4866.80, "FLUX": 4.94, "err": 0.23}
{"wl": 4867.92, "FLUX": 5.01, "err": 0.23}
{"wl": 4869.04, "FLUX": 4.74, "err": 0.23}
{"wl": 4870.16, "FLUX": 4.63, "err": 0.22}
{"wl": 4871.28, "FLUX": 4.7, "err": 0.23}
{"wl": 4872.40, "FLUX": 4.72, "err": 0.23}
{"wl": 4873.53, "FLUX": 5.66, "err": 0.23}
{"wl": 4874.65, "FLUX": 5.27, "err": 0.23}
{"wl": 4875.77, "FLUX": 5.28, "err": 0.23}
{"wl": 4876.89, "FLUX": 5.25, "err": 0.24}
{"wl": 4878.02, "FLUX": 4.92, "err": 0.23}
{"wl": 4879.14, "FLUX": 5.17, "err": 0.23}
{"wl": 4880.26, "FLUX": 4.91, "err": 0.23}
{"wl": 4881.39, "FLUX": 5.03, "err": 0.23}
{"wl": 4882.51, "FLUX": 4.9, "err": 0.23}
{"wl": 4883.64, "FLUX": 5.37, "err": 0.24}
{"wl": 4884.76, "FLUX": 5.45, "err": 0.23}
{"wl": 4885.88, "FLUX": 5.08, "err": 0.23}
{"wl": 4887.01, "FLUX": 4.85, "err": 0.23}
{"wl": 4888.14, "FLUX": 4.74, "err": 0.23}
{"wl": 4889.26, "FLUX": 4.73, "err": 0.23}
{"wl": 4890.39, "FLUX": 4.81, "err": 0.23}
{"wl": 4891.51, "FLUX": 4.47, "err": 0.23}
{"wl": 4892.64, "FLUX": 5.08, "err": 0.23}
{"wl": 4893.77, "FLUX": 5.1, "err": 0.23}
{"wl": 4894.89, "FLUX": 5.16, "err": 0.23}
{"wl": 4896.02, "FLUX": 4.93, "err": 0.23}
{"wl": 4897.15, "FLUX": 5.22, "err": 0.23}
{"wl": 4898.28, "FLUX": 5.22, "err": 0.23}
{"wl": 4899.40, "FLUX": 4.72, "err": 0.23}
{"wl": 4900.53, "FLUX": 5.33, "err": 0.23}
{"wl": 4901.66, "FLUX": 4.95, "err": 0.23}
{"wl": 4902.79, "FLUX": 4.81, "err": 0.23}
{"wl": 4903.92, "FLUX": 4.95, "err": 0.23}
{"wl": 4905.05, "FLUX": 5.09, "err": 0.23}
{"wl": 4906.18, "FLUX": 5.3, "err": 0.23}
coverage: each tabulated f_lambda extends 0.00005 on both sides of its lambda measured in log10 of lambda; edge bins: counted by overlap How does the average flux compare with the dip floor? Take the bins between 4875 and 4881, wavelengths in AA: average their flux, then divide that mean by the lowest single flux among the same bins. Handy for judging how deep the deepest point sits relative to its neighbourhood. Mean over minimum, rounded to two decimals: 1.04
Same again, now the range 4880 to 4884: 1.03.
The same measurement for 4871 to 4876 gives 1.09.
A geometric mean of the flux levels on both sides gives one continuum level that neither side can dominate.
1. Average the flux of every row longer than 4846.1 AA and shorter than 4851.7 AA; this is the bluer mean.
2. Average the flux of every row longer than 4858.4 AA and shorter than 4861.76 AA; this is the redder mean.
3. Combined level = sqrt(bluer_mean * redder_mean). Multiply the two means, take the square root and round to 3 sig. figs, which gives 4.17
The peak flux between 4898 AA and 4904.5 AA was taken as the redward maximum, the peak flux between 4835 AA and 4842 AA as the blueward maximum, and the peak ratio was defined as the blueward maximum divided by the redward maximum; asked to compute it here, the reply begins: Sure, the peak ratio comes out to 1.00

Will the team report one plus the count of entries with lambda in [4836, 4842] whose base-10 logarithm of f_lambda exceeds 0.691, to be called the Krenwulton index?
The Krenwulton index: 4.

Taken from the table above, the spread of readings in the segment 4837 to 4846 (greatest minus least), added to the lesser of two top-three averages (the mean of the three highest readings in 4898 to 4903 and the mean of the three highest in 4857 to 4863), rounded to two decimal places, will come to 5.15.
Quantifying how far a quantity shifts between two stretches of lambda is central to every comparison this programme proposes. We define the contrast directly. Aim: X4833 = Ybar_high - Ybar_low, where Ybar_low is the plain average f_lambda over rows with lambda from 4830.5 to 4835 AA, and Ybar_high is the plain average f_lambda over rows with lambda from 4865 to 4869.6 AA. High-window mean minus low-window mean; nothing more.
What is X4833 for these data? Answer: -0.16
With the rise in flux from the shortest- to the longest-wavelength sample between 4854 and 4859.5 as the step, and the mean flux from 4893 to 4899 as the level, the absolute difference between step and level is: 5.4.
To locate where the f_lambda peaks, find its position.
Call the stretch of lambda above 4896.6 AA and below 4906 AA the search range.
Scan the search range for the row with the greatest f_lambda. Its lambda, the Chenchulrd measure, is 4900.53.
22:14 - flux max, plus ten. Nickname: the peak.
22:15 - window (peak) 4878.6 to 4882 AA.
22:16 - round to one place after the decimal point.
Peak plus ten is 15.2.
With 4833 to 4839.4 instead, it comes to 15.3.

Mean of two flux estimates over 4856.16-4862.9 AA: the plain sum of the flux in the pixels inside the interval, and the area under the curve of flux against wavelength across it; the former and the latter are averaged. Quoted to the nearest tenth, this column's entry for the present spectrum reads 24.7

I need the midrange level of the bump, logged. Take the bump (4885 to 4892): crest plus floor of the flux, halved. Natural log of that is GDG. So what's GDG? 1.56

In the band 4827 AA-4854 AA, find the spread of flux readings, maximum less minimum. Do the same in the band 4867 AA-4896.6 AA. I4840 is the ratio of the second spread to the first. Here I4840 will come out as 1.3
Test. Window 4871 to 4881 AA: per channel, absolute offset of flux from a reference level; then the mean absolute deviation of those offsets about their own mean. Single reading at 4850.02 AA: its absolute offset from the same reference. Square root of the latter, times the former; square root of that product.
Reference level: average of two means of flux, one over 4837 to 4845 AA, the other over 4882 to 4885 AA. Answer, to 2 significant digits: 0.22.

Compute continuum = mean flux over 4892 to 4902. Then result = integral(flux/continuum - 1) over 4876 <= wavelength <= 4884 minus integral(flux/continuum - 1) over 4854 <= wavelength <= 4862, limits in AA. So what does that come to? 1.4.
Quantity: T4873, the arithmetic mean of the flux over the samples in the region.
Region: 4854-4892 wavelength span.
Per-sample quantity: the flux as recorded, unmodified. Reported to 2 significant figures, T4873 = 4.7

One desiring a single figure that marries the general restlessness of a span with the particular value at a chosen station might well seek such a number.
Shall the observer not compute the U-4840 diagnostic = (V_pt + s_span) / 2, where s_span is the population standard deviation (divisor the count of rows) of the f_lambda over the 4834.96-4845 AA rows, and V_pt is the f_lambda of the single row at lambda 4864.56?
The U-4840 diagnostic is 2.36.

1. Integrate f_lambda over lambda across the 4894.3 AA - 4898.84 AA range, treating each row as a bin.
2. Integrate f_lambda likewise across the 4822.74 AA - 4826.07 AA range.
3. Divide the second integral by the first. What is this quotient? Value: 0.73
